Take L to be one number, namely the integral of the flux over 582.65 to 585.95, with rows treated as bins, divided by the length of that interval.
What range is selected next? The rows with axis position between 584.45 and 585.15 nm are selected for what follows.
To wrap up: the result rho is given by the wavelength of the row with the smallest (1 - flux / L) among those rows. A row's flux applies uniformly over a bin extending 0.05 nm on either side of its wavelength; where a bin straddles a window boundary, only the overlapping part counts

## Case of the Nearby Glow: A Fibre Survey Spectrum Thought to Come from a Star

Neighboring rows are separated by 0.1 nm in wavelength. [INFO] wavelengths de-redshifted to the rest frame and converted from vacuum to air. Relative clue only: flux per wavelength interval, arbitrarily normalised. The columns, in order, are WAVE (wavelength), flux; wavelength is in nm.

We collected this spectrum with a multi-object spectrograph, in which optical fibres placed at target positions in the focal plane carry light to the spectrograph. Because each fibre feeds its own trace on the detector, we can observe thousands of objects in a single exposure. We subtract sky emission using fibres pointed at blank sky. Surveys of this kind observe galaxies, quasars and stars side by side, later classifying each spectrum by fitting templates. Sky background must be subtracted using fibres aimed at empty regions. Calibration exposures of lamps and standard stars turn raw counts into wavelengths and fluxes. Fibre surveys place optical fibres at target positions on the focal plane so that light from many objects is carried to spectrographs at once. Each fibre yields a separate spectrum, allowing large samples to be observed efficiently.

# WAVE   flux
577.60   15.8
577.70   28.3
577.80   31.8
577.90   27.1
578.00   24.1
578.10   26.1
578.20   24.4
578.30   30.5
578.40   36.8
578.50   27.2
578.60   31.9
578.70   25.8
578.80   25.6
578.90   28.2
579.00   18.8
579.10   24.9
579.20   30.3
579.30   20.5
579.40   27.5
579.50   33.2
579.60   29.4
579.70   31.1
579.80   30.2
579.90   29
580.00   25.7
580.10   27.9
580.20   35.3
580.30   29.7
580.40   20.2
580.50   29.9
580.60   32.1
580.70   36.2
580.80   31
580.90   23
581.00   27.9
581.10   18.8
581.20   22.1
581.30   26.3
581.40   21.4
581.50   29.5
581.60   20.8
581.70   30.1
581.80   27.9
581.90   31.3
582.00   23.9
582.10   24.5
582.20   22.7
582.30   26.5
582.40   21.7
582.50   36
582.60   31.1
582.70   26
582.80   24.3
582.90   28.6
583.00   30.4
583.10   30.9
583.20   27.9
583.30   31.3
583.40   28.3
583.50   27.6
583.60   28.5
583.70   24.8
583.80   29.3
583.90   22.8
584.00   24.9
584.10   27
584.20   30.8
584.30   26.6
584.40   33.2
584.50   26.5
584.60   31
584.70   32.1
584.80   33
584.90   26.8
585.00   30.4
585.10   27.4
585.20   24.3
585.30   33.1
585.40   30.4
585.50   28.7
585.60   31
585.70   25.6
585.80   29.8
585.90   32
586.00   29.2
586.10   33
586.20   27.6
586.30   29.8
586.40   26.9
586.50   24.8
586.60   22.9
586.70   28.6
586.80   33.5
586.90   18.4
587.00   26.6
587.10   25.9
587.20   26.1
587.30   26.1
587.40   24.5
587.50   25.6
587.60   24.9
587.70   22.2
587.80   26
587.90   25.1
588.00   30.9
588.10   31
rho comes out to 584.80 nm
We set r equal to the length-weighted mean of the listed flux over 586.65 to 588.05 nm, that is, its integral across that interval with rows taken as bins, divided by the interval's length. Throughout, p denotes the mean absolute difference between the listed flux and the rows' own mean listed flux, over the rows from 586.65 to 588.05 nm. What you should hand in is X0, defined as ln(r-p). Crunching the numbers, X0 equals 3.17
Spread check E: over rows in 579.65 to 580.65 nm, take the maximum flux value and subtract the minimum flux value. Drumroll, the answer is 15.1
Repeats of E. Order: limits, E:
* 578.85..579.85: 14.4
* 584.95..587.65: 15.1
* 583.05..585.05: 10.4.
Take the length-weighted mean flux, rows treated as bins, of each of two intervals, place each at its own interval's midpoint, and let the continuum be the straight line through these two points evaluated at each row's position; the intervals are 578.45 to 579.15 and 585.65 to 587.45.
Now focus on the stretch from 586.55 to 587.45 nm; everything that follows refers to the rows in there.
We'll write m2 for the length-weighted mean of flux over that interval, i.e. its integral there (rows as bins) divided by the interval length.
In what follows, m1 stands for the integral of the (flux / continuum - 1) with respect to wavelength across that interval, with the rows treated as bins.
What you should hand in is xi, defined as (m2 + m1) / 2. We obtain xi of 12.9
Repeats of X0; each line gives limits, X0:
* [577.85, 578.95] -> 3.22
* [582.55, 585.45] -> 3.26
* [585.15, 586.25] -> 3.31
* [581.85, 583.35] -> 3.20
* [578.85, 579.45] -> 3.06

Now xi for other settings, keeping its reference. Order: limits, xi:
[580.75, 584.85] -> 13.7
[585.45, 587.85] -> 13.5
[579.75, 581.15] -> 14.2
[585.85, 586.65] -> 14.2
